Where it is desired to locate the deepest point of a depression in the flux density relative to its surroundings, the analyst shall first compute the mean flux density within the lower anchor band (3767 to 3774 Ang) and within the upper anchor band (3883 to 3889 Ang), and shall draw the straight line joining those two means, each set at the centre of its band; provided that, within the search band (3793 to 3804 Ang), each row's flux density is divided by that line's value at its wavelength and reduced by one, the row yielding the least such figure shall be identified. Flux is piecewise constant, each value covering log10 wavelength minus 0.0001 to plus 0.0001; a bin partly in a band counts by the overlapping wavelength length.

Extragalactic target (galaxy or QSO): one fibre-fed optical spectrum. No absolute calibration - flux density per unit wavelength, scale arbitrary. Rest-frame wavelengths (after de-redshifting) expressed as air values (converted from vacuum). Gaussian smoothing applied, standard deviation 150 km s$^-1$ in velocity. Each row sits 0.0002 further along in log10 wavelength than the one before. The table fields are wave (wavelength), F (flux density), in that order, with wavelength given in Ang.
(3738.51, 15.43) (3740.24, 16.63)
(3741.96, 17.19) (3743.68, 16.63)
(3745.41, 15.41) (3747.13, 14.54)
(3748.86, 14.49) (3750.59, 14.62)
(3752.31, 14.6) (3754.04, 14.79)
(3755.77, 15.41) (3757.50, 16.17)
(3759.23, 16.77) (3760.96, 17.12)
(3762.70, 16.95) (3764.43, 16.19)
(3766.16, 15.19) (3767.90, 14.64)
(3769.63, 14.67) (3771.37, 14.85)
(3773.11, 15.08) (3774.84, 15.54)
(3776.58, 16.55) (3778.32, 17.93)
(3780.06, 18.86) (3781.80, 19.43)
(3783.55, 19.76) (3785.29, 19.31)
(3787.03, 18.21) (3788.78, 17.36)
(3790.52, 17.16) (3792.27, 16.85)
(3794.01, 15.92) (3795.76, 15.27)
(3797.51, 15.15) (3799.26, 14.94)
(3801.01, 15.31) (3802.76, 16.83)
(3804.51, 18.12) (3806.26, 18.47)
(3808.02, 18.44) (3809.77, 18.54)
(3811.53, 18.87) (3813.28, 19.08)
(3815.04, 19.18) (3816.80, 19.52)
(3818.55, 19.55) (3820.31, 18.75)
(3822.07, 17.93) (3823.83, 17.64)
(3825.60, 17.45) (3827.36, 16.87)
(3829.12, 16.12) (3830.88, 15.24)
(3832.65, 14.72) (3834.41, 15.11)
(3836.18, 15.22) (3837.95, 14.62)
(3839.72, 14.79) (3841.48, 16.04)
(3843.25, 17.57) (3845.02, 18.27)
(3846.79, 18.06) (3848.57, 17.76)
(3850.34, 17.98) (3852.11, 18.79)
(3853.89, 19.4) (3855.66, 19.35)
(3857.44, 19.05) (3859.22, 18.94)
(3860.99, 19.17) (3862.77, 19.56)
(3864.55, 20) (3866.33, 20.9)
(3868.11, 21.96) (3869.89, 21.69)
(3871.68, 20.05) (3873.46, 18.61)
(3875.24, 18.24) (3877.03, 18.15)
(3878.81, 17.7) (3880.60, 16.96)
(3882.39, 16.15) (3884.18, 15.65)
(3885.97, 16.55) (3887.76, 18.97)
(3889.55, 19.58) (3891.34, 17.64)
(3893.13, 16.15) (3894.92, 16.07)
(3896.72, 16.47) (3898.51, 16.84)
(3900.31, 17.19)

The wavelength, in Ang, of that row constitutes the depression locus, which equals 3799.26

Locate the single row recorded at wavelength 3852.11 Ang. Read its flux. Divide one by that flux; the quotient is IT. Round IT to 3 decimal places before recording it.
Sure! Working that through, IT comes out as 0.053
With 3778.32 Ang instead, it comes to 0.056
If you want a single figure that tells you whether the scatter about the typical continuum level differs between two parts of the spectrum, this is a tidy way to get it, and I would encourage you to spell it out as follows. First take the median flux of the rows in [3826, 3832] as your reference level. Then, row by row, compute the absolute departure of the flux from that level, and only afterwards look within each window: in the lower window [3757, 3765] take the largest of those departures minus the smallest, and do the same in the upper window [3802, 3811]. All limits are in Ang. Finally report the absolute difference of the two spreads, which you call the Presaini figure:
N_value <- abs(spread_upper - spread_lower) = 0.8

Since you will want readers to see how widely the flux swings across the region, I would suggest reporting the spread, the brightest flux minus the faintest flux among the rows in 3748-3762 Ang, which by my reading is 2.6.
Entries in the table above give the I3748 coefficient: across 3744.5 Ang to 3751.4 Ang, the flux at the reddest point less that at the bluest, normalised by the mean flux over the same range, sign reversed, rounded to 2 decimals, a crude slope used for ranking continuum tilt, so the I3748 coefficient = 0.05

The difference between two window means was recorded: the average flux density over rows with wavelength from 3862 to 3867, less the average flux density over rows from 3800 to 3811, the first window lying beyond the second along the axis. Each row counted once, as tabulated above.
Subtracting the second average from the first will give 2.5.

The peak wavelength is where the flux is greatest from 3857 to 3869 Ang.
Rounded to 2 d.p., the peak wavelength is 3868.11 Ang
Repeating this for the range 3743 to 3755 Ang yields 3743.68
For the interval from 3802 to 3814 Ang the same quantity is 3813.28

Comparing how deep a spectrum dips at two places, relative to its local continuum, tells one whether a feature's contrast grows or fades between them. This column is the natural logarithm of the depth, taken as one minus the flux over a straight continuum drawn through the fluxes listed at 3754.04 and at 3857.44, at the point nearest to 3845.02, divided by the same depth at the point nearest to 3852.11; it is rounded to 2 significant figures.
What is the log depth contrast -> 1.9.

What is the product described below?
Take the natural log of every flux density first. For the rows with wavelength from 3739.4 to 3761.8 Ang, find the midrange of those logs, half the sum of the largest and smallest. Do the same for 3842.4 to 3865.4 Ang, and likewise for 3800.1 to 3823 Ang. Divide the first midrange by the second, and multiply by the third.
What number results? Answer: 2.68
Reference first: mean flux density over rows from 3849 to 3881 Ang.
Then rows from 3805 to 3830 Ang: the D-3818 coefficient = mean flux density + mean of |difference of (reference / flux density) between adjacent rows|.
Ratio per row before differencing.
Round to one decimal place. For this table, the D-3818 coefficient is 18.3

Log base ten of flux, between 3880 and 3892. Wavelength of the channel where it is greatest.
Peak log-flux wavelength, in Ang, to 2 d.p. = 3889.55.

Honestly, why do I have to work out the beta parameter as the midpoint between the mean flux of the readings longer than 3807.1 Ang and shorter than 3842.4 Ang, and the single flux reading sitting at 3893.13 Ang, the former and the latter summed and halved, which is 16.7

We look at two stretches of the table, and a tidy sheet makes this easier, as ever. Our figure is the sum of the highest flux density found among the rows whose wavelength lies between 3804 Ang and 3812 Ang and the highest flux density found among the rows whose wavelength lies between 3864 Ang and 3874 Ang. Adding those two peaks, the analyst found 41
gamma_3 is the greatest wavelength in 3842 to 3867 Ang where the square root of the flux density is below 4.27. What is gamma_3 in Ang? 3850.34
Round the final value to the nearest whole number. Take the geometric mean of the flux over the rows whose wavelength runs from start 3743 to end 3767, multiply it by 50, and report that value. 780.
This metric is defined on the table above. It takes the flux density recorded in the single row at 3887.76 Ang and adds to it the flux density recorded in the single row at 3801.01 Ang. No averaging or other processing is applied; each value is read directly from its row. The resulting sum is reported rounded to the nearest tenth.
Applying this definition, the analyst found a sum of 34.3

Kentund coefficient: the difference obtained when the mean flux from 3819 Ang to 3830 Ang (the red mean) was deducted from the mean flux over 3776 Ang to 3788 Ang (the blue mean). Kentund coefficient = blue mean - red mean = 1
